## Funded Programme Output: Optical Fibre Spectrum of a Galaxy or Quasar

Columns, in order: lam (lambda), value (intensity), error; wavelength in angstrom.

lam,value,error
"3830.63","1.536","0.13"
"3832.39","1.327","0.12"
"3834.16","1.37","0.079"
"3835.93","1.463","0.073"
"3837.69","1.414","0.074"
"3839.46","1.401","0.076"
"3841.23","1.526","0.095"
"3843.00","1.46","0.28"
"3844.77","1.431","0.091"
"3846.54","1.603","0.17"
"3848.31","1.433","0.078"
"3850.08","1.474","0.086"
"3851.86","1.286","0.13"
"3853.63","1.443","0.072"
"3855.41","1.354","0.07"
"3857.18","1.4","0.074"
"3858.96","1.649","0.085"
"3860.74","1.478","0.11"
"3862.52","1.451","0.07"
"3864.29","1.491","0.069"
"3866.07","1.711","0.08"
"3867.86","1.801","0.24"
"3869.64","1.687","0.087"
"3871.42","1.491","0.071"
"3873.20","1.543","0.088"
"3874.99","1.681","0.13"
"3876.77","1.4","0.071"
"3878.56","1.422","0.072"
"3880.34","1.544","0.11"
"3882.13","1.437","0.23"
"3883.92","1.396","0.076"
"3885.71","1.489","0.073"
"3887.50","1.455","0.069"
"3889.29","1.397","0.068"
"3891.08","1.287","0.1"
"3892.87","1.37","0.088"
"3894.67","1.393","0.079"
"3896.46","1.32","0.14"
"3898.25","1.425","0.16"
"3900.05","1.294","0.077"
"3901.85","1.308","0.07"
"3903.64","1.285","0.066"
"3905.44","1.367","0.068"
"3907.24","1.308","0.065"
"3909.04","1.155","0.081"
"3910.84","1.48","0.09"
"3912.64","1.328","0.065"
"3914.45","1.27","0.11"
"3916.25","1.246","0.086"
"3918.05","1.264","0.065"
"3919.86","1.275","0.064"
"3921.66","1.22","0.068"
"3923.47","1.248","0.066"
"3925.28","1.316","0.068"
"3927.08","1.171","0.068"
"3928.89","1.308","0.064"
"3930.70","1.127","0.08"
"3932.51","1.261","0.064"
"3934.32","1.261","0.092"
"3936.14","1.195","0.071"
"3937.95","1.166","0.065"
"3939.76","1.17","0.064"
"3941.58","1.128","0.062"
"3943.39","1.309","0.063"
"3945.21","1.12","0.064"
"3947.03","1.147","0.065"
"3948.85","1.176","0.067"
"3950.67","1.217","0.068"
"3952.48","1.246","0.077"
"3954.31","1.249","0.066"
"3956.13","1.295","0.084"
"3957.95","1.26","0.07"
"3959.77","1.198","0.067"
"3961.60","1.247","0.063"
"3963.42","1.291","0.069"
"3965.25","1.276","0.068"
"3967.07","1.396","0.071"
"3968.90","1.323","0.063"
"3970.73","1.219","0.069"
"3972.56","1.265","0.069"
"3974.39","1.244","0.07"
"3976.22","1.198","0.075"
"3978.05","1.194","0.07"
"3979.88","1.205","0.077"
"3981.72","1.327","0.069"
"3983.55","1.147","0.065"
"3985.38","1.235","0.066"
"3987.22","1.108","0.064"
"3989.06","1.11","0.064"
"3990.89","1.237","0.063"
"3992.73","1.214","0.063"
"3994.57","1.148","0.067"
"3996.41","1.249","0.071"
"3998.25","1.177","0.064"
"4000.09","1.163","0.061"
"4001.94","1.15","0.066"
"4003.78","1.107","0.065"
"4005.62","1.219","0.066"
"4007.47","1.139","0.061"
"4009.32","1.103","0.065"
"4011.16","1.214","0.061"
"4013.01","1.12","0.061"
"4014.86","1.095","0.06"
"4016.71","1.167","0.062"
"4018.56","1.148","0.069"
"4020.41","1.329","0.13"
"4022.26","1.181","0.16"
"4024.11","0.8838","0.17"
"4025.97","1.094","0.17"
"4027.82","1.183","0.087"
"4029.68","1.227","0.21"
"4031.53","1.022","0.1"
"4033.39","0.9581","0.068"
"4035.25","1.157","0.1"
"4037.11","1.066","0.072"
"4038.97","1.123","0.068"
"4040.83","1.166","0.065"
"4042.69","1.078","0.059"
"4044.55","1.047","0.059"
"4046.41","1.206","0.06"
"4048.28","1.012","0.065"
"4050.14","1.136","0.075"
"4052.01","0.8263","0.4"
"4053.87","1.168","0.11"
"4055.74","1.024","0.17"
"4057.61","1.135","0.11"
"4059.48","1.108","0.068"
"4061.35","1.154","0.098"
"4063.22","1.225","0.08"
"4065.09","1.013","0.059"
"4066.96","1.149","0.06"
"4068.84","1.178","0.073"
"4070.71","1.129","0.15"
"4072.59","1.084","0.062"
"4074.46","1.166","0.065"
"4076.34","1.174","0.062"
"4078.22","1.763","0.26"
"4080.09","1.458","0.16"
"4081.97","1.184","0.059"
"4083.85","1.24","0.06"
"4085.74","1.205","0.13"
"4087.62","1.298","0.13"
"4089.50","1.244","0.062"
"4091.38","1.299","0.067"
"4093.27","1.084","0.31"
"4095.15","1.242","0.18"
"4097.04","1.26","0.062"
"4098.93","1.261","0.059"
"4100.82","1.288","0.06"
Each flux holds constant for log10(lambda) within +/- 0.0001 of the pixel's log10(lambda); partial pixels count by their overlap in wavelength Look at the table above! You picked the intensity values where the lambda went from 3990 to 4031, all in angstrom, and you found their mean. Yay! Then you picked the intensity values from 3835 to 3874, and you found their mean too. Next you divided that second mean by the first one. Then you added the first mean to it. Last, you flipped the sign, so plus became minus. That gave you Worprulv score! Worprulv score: -2.45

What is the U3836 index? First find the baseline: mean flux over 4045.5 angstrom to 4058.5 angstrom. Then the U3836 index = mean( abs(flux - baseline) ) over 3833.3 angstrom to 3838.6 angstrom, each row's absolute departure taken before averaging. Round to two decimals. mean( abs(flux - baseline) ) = 0.34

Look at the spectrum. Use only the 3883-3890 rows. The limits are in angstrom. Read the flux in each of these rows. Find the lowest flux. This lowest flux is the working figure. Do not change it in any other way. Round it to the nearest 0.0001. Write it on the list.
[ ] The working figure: 1.3960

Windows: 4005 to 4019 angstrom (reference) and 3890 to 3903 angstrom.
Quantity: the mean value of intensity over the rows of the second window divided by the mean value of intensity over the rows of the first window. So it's 1.17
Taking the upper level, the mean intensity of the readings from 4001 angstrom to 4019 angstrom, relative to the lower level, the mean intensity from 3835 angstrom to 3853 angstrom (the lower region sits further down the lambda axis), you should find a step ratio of 0.791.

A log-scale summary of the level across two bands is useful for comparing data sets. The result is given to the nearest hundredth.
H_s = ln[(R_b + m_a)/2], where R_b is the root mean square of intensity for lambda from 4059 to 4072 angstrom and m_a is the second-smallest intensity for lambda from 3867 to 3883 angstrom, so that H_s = 0.25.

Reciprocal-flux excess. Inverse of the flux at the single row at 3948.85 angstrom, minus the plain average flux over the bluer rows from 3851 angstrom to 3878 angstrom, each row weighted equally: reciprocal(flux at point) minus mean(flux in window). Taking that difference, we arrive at -0.67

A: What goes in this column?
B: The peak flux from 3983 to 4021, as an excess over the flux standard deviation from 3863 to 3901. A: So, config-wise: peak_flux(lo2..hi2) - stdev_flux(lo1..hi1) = 1.19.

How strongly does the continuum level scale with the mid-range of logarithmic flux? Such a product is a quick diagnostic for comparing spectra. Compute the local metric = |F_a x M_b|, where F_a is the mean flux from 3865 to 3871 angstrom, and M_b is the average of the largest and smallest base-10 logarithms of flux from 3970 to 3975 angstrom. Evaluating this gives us 0.16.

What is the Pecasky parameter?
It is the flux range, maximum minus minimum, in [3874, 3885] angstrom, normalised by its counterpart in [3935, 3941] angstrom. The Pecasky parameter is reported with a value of 10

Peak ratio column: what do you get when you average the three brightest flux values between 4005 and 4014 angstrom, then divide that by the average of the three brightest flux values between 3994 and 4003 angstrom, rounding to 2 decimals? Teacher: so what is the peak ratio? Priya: 1.00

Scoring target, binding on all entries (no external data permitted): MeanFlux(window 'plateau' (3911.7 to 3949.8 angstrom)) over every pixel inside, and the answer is 1.22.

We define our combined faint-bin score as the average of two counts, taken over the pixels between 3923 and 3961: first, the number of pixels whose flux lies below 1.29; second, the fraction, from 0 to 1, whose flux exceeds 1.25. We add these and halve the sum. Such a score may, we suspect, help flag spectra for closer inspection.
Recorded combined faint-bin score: 8.7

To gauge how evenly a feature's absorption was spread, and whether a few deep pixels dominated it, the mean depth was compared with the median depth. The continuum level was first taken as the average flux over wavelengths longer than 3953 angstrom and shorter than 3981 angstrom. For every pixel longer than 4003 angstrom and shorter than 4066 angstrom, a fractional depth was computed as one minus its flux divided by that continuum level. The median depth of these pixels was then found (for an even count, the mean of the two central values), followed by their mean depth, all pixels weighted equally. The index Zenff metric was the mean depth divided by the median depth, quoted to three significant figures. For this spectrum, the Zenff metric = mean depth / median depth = 1.13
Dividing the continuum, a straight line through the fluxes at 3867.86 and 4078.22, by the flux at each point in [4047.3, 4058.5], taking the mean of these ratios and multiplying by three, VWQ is 5.1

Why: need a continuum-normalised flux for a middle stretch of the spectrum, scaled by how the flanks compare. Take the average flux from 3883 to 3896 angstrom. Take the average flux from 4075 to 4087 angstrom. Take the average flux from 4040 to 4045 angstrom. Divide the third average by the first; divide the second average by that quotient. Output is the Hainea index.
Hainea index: 1.7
